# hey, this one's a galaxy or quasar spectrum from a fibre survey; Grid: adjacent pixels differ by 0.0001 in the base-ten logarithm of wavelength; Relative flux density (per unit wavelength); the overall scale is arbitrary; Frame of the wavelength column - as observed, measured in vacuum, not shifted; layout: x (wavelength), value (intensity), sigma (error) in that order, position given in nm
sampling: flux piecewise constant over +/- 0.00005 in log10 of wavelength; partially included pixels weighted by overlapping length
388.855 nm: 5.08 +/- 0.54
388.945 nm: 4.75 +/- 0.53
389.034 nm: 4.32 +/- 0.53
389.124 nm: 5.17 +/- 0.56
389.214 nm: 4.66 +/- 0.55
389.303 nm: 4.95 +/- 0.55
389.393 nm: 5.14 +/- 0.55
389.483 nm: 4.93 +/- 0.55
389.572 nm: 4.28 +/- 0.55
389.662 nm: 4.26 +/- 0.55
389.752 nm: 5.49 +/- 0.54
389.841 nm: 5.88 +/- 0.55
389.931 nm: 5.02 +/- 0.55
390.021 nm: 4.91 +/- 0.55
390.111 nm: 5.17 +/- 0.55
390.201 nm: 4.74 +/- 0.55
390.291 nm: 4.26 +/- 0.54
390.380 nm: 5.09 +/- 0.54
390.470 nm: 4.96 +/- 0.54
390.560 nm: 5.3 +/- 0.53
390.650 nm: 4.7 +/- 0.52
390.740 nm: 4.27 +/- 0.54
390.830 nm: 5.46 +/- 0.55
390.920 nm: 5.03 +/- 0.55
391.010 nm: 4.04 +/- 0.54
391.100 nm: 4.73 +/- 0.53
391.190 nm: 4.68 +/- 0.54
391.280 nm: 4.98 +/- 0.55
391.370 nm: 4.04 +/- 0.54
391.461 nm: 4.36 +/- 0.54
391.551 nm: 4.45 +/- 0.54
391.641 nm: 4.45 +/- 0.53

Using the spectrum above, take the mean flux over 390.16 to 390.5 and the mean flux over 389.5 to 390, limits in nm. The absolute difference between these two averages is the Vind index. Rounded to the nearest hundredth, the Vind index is 0.22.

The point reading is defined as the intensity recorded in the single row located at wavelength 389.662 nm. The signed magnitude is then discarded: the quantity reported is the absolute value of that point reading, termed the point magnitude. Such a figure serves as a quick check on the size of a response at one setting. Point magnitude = 4.3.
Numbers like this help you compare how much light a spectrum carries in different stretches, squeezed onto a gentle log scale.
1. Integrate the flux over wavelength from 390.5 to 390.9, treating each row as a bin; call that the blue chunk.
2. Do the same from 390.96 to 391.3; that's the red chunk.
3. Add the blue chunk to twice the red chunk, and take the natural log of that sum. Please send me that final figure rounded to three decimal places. 1.628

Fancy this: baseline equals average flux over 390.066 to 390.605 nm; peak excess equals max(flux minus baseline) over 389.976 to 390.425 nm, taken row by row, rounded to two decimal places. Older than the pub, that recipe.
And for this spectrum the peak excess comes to 0.25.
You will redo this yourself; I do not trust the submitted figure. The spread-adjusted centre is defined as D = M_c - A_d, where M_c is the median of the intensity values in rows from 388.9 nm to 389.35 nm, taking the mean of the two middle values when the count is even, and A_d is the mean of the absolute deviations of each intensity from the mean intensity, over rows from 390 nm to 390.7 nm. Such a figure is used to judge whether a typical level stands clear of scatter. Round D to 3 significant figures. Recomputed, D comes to 4.51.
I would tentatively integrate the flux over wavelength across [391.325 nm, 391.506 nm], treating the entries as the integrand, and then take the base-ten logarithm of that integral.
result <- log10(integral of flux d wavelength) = -0.12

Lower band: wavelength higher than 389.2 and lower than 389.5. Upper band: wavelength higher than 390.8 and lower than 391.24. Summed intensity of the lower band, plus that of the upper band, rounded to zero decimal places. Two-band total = 44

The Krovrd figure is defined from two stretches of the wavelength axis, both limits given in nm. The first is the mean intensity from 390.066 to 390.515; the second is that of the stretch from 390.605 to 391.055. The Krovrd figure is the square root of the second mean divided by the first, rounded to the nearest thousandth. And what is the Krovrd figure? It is 0.985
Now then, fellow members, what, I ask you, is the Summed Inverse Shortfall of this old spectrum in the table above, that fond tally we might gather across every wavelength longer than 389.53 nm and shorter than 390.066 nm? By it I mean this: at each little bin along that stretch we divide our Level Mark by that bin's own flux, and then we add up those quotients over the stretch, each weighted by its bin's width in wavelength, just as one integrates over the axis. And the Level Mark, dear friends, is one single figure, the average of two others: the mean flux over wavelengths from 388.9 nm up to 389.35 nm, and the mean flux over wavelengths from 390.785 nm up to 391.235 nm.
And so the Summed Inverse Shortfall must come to 0.52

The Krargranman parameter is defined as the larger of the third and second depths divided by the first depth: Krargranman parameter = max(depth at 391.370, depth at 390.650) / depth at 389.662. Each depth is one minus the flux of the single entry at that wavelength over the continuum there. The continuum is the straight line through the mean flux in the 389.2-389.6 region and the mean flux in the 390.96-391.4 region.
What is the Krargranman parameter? 0.9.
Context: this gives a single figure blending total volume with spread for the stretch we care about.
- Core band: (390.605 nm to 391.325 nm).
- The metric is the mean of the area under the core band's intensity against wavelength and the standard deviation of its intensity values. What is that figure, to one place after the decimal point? 1.9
